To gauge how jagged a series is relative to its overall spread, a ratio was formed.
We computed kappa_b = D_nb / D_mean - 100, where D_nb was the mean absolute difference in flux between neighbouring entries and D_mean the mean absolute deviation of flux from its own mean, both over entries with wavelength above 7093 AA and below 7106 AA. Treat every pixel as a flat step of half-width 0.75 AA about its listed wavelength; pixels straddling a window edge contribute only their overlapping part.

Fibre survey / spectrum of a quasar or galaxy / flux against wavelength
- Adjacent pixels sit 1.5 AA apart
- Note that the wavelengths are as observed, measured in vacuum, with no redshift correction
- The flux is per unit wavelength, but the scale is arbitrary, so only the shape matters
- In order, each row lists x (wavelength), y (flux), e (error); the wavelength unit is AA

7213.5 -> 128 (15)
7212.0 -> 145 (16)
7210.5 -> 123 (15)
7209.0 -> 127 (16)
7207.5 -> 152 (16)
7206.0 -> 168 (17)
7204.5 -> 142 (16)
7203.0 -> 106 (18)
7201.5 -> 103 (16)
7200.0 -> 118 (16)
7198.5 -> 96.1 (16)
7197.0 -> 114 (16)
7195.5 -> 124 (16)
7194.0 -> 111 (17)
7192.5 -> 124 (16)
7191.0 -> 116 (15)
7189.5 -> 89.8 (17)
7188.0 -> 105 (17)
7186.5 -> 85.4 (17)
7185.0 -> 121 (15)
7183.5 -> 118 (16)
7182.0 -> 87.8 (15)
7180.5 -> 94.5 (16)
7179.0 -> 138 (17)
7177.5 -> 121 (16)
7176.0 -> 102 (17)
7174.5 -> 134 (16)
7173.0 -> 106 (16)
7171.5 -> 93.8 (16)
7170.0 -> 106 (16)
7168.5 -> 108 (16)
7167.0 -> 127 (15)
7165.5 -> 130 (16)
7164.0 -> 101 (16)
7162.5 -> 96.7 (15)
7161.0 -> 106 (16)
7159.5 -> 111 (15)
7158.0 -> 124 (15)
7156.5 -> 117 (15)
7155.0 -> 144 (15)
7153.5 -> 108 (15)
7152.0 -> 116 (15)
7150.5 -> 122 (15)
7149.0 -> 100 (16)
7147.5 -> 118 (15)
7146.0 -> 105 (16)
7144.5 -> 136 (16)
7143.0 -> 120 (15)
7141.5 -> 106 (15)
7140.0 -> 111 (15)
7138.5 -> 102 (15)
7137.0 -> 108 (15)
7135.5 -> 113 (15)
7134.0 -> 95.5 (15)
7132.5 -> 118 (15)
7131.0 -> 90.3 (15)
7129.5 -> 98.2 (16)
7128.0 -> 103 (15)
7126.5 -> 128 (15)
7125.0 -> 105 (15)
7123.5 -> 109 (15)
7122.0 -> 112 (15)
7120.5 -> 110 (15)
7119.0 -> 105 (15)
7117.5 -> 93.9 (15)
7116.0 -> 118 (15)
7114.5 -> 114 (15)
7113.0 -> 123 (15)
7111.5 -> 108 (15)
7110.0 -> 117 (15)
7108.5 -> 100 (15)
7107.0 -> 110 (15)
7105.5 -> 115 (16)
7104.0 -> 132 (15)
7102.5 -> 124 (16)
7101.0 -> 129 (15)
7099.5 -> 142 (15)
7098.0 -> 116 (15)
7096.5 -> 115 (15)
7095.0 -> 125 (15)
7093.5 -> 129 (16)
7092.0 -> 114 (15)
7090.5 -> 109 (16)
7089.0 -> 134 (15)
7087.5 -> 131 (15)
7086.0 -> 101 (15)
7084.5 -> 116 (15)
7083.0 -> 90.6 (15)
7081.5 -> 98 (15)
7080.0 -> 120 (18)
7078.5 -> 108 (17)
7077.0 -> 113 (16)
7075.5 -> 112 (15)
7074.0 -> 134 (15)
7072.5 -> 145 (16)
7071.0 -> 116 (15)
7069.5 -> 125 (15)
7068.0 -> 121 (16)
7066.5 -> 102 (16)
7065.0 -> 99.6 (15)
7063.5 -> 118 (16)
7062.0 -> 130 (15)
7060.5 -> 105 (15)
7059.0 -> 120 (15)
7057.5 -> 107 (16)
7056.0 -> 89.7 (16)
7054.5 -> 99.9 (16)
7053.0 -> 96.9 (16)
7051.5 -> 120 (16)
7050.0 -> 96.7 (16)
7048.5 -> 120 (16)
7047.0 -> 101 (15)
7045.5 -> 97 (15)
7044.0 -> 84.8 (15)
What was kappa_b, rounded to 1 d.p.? -98.5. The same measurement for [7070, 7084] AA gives -98.9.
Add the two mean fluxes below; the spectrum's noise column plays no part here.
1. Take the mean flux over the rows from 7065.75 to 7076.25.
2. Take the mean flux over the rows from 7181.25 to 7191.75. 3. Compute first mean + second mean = 225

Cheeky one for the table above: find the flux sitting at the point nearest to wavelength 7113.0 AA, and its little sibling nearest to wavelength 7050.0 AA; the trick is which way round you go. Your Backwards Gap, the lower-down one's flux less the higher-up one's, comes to -26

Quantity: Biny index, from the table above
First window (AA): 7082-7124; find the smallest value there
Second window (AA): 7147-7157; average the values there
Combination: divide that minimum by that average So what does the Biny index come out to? 0.769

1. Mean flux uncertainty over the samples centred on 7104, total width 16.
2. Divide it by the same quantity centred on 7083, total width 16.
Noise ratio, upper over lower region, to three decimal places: 0.971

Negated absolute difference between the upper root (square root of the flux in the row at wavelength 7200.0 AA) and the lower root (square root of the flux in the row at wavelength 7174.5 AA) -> -0.71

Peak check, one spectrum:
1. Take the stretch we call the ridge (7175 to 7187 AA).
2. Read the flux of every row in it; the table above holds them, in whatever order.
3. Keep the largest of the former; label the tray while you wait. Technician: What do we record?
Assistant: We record 138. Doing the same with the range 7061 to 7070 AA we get 130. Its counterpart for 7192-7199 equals 124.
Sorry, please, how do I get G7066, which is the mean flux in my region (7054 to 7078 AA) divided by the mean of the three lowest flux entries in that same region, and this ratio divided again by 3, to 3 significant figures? 0.397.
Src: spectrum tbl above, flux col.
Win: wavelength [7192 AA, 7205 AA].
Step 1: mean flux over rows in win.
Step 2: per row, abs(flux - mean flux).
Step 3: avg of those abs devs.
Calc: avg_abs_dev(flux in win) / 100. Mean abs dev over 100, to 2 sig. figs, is 0.10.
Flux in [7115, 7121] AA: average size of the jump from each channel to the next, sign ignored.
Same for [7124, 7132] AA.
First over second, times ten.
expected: 8.8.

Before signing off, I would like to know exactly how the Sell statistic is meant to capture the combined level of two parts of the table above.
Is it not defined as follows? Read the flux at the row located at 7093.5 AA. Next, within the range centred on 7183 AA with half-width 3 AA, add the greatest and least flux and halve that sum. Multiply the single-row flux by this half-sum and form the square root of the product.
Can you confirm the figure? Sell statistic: 116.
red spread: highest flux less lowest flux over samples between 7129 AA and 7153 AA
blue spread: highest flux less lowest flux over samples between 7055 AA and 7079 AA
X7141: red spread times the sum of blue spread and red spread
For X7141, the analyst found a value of 4616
